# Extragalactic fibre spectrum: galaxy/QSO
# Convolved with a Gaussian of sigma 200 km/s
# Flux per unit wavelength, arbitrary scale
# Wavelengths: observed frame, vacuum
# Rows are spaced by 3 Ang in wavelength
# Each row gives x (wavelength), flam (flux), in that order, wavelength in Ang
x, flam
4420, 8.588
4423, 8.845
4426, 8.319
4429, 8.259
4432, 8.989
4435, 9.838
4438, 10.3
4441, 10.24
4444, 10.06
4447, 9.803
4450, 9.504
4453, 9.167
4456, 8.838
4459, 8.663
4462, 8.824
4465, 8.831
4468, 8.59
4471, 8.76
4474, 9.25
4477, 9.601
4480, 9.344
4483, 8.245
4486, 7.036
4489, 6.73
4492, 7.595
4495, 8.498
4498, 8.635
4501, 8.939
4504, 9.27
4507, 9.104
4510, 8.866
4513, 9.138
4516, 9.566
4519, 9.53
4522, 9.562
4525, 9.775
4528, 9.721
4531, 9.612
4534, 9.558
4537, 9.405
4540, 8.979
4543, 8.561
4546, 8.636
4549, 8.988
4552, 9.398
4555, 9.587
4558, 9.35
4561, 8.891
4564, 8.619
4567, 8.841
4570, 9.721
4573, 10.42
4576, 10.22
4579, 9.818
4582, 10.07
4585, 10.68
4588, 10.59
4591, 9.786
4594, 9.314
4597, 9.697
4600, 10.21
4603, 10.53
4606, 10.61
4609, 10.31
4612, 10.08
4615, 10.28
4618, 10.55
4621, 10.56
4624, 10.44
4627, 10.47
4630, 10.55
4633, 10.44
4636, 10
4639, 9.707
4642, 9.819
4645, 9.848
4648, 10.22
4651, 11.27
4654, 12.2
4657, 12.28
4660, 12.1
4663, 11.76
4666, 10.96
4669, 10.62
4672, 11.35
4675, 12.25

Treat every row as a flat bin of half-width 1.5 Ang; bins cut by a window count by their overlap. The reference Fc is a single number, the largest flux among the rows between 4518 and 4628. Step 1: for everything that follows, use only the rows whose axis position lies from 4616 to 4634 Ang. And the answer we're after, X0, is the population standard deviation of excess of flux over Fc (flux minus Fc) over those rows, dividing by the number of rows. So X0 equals 0.1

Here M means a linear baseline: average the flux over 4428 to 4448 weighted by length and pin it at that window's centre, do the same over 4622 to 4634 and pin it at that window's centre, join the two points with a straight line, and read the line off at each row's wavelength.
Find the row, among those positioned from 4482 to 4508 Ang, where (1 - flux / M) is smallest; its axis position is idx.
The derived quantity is 4504 Ang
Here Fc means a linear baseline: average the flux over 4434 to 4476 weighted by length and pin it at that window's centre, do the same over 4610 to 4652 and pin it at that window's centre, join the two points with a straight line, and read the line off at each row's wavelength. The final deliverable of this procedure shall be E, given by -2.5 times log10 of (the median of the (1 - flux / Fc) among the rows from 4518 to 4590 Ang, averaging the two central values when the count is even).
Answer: 4.1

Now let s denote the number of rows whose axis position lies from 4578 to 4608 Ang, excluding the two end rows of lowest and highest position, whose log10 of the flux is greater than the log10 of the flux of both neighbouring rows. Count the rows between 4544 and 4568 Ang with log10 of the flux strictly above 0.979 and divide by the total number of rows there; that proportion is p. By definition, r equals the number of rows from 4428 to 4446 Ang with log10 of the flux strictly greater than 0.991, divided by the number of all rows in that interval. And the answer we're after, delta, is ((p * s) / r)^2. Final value 0.0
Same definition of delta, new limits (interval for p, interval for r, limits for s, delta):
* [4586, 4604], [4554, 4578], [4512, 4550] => 44.4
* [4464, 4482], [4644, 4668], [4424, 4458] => 0.0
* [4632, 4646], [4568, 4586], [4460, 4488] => 5.8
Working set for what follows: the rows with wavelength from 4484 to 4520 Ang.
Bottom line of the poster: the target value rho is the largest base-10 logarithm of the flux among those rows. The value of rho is 0.98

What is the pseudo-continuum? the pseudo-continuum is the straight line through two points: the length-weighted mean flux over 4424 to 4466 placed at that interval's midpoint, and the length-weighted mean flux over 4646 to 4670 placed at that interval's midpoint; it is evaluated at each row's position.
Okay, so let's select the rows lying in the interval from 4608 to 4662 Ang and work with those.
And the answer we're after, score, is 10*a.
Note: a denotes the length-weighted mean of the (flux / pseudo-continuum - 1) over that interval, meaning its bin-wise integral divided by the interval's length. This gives -0.5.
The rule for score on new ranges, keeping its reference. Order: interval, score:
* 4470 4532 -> -1.0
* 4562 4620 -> -0.7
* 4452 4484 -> -0.6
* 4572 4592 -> -0.4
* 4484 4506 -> -1.7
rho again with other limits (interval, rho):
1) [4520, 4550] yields 0.99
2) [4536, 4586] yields 1.03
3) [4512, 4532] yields 0.99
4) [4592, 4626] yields 1.03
